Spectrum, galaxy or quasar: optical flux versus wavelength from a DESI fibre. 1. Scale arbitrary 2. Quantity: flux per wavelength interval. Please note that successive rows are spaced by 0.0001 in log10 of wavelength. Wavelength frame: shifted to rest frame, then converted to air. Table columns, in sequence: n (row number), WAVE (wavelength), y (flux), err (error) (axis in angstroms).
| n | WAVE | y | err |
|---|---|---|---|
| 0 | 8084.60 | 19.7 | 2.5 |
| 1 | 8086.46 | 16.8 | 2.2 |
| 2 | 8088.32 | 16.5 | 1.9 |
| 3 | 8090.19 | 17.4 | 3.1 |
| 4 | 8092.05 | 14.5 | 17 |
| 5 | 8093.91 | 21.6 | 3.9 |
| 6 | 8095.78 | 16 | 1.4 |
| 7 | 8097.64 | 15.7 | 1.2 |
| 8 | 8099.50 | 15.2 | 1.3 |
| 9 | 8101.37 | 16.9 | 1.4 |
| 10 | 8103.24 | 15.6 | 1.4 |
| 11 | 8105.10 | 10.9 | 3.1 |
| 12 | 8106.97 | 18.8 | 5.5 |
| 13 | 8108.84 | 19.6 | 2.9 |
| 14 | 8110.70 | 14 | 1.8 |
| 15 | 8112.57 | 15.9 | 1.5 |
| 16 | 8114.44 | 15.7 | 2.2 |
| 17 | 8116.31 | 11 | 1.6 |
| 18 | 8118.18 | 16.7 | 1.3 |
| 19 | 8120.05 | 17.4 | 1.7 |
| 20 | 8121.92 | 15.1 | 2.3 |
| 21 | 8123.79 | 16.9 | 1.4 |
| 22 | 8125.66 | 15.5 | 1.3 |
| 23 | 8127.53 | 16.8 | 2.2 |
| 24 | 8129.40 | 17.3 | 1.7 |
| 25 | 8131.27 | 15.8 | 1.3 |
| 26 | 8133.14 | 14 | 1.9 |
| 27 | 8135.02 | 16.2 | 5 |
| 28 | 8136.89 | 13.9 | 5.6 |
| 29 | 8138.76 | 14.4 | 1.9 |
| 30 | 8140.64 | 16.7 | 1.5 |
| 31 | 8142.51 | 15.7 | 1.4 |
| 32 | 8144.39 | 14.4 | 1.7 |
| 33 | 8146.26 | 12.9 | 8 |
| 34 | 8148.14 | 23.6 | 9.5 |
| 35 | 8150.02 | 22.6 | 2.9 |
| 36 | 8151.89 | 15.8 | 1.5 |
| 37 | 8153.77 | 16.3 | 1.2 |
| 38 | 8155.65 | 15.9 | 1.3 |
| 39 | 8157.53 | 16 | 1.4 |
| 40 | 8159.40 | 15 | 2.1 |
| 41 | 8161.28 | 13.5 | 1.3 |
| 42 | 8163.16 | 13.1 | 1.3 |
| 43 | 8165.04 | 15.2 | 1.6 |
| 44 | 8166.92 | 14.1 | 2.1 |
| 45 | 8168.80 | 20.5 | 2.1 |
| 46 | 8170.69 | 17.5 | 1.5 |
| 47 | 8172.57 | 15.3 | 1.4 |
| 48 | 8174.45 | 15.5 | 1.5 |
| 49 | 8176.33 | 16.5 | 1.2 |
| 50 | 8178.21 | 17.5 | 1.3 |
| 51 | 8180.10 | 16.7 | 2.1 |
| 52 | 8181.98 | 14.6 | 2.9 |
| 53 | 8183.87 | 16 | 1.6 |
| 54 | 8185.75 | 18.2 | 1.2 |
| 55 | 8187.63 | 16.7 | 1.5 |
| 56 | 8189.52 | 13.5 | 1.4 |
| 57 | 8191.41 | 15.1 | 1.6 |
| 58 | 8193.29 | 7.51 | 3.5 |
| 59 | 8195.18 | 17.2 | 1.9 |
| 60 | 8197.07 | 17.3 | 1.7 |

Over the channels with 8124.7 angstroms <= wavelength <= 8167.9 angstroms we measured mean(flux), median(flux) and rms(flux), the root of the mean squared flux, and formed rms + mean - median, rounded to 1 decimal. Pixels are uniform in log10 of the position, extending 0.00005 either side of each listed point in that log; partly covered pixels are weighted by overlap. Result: 16.2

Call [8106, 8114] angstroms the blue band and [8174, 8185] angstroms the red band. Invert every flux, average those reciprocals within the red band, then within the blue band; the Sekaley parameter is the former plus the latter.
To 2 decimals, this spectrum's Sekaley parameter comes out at 0.12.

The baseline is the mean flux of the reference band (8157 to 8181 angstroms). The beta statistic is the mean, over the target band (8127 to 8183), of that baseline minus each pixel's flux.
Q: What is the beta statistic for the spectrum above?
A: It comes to -0.23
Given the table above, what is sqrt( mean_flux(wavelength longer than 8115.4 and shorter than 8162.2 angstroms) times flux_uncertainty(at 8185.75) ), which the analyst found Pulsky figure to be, 4.38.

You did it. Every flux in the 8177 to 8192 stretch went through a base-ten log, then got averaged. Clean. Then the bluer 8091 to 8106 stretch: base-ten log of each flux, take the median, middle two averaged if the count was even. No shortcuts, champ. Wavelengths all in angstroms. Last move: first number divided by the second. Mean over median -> 1.01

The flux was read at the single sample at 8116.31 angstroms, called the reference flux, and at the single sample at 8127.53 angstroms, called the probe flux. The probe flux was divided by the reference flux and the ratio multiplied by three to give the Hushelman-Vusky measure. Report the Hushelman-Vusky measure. 4.58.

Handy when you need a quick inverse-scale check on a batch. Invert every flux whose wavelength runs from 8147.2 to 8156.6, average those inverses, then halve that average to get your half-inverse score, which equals 0.0274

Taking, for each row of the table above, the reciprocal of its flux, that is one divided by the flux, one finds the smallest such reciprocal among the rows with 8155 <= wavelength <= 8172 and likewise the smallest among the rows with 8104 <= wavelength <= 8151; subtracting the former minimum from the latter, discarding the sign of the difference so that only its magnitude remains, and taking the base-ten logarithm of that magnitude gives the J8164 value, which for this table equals -2.2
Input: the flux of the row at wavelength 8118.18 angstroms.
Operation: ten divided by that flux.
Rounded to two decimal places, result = 0.60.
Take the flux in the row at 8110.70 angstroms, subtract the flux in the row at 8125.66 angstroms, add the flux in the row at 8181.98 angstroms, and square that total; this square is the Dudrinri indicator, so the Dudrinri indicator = 172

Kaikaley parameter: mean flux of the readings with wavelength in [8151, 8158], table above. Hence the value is 16.0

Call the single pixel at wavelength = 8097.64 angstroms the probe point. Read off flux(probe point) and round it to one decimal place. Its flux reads 15.7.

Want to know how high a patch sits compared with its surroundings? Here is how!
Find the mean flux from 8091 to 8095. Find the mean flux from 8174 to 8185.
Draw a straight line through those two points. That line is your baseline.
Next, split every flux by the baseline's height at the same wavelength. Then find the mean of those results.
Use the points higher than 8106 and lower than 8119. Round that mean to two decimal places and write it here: 0.91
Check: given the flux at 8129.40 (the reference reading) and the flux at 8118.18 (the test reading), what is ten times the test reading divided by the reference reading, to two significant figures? 9.7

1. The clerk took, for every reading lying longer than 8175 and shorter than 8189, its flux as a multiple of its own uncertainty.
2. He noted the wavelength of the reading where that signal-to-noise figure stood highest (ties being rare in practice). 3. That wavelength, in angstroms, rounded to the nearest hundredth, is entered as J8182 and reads 8185.75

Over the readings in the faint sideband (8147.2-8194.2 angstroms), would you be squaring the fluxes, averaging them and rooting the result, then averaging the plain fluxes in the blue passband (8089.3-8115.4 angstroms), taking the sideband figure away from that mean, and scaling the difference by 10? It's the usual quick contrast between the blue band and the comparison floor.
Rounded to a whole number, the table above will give -1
